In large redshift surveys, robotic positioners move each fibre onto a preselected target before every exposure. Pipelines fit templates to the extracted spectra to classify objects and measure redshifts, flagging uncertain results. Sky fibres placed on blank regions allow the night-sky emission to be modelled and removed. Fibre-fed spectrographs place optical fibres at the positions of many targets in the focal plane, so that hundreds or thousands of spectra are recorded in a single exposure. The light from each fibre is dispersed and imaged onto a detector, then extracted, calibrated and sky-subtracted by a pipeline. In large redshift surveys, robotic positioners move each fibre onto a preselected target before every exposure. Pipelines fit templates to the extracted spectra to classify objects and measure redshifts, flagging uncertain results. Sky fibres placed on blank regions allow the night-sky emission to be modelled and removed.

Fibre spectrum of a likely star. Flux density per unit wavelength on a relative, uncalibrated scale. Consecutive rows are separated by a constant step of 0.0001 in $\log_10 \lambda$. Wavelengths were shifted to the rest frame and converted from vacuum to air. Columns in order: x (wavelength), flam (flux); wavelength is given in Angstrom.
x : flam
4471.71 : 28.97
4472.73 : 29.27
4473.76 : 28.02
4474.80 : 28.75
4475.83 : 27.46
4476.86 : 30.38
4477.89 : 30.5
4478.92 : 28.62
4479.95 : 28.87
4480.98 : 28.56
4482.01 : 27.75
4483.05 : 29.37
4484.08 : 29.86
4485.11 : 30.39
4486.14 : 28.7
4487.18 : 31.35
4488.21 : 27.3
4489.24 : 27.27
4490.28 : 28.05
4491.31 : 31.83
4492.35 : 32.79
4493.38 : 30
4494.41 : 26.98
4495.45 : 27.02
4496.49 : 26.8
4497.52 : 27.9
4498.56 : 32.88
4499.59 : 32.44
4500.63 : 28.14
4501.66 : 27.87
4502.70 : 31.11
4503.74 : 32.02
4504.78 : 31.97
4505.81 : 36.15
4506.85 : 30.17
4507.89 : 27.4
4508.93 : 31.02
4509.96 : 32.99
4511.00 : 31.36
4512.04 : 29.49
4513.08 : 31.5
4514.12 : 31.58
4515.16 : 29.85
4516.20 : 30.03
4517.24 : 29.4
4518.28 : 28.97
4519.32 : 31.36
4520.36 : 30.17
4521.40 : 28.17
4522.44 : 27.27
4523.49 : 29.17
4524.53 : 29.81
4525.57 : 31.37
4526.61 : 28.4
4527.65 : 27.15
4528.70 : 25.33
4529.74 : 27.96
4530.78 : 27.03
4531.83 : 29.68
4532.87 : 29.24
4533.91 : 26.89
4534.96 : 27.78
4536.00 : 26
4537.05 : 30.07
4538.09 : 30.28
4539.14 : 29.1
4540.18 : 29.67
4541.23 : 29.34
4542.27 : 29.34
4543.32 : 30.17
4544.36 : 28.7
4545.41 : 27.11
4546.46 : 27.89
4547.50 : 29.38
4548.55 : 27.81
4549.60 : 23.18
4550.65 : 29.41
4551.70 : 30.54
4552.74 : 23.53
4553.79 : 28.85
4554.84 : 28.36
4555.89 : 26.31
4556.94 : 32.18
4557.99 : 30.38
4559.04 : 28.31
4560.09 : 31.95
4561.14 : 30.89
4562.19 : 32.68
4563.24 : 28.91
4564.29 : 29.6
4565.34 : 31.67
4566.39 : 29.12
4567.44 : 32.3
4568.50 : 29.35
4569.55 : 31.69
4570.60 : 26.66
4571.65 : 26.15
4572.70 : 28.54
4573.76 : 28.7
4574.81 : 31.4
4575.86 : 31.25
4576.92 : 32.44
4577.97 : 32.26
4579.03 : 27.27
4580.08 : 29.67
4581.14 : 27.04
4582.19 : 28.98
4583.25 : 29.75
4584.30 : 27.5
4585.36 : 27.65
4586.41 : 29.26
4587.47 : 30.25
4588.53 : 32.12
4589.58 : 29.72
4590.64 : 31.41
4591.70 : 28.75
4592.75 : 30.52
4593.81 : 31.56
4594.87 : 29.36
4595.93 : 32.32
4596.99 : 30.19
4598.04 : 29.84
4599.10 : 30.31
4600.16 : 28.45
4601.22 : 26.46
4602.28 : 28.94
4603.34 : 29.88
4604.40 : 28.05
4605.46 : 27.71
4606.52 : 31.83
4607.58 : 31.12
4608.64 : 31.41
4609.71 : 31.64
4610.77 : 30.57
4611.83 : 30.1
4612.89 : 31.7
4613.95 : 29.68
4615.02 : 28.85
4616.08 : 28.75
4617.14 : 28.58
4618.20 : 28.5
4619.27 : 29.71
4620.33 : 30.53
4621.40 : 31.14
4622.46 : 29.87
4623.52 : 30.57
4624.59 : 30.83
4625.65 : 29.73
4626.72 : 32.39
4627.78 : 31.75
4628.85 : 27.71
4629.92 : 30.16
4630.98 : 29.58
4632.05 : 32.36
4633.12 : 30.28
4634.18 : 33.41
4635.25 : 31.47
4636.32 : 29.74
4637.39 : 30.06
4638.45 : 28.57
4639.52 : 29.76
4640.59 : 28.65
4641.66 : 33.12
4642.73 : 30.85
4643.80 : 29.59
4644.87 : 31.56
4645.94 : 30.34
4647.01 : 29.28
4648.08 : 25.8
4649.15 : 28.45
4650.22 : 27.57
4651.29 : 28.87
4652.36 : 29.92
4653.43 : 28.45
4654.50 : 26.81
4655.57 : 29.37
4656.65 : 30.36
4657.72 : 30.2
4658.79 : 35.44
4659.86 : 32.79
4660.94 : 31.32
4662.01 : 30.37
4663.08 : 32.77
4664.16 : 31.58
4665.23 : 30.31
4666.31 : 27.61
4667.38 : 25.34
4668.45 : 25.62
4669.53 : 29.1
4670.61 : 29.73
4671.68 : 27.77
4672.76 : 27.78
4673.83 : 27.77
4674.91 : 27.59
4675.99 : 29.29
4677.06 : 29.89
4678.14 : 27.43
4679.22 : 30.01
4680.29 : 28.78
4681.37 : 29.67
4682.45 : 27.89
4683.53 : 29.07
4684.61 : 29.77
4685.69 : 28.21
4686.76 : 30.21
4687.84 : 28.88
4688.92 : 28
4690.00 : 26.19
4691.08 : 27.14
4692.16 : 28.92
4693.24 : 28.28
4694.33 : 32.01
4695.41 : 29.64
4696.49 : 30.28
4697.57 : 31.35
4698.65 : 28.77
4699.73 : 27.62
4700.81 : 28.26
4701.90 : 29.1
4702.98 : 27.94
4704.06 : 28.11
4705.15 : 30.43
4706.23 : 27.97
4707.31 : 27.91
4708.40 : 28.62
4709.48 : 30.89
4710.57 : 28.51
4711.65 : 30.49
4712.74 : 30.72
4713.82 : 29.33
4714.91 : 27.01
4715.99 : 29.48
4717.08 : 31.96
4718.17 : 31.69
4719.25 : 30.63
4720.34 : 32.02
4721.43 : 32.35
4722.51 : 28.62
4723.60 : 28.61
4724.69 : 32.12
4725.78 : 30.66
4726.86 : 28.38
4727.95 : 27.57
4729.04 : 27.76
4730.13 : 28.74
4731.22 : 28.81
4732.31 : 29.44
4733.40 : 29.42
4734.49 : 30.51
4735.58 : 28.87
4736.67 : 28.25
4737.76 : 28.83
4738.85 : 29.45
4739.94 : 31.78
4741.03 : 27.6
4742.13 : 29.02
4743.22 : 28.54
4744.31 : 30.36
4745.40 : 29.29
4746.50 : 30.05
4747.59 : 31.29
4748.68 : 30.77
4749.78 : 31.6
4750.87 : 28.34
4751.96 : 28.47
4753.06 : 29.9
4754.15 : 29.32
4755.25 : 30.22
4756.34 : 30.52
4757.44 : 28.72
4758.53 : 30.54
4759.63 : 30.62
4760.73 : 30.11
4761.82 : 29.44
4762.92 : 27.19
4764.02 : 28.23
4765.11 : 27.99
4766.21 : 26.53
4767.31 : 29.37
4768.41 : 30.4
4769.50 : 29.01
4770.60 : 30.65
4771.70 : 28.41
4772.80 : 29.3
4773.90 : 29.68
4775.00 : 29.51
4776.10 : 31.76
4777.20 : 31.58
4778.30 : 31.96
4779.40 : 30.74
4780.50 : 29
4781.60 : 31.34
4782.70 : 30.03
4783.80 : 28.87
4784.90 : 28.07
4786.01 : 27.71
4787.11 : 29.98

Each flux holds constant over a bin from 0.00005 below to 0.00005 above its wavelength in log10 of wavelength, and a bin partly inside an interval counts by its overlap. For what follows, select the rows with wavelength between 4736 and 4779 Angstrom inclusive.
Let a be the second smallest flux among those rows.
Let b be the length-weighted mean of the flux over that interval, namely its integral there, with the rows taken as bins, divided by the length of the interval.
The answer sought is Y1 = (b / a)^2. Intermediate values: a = 27.19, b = 29.6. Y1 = 1.19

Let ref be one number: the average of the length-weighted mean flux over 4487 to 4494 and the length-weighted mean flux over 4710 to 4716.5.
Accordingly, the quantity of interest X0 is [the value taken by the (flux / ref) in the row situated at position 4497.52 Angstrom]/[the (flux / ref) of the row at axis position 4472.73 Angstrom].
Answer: 0.95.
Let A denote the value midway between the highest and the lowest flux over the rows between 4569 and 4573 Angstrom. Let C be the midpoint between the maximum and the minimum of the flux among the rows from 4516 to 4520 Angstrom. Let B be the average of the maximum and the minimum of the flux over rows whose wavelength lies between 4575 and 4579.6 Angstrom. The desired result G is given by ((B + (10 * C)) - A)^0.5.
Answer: 17.39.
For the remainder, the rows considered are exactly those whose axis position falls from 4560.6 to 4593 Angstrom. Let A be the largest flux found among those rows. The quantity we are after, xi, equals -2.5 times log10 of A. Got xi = -3.79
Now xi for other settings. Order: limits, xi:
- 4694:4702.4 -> -3.76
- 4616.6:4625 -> -3.73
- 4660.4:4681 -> -3.79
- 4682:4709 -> -3.76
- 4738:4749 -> -3.76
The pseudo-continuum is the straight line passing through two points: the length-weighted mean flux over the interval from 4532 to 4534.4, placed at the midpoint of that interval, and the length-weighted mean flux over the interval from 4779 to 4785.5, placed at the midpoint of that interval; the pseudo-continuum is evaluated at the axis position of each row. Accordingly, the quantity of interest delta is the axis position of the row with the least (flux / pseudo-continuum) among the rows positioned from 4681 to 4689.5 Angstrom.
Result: 4682.45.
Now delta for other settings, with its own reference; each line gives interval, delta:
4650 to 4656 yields 4654.50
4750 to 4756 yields 4750.87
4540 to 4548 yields 4545.41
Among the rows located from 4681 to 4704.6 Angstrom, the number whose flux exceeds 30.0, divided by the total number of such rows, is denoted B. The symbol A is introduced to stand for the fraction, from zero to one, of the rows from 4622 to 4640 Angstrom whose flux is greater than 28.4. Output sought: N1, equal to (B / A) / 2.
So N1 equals 0.10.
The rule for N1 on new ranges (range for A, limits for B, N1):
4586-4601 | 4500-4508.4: 0.31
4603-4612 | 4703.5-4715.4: 0.23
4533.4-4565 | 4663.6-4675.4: 0.14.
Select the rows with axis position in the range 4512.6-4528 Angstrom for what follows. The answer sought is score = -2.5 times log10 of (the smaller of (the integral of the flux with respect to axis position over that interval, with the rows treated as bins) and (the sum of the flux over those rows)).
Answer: -6.6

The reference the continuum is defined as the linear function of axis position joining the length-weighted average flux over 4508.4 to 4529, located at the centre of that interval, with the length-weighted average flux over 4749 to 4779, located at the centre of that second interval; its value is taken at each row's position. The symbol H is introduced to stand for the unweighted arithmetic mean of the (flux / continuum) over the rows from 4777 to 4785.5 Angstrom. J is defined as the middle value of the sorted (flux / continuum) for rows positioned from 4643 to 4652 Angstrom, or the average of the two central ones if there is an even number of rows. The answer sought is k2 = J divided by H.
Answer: 0.96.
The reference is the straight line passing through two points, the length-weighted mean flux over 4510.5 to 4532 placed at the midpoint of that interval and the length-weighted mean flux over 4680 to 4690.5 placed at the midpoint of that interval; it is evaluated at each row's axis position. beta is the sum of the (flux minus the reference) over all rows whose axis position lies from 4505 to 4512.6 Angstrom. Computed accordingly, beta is 13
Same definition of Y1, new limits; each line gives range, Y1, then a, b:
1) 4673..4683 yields 1.08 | 27.59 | 28.7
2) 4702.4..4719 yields 1.11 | 27.91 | 29.4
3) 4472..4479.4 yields 1.07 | 28.02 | 29.0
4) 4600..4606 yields 1.04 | 27.71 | 28.2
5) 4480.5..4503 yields 1.18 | 26.98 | 29.3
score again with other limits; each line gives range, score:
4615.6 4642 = -7.2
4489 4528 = -7.6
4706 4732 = -7.1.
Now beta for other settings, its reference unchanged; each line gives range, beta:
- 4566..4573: 0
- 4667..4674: -8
